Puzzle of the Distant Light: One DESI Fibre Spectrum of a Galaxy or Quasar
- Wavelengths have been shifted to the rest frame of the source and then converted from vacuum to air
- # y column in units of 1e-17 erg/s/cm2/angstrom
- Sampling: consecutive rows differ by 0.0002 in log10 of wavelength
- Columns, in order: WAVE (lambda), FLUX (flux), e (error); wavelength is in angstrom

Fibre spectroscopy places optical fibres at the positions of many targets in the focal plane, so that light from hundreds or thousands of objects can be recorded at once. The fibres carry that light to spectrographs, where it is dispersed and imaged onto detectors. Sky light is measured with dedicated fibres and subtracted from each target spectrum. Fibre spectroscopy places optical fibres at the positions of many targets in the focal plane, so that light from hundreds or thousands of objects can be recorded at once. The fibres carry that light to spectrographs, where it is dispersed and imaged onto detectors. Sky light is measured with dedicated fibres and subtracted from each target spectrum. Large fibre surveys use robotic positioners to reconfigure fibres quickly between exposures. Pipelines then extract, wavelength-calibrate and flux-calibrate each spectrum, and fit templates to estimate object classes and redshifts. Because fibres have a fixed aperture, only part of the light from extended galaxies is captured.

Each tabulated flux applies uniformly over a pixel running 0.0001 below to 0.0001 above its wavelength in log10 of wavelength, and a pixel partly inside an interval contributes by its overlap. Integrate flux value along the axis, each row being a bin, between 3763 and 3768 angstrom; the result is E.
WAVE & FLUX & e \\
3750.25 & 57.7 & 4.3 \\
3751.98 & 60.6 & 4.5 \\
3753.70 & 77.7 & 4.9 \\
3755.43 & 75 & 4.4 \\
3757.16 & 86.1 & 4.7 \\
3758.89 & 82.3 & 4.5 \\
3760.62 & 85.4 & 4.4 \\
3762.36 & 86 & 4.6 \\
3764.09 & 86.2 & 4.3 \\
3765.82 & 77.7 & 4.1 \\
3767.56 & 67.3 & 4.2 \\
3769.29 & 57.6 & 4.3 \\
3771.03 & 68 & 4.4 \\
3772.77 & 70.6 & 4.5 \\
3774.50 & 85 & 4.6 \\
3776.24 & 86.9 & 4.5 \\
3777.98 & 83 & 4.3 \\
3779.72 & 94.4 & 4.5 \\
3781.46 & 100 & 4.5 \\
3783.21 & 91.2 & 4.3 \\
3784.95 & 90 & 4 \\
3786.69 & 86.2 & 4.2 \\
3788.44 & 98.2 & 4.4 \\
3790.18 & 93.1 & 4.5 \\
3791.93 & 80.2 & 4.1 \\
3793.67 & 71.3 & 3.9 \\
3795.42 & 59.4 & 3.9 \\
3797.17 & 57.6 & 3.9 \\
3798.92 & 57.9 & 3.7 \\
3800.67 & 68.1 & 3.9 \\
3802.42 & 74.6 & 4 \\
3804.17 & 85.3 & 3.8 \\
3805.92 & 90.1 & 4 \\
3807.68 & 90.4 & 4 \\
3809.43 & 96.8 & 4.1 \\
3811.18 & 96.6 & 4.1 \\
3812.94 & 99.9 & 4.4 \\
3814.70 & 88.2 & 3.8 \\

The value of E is 392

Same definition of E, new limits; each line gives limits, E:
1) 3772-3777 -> 405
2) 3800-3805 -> 381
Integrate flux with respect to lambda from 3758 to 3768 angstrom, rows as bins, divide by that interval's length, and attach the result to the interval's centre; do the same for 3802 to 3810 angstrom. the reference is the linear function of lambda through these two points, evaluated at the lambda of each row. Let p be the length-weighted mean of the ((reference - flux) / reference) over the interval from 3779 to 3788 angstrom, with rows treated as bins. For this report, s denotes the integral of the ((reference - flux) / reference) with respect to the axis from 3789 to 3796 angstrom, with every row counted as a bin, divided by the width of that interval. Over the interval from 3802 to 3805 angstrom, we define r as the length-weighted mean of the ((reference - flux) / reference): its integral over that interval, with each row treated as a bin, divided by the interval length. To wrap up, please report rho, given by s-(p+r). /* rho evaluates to 0.11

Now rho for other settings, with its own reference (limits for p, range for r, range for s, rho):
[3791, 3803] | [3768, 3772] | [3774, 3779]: -0.48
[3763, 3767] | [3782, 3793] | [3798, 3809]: 0.15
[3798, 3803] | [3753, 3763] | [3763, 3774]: -0.10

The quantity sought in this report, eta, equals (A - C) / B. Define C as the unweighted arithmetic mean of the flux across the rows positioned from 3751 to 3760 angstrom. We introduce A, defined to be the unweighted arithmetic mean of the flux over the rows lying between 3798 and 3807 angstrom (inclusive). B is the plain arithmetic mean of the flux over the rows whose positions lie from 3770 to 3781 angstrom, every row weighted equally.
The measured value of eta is -0.014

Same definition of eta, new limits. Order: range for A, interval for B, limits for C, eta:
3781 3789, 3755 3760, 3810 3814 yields -0.063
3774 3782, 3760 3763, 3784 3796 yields 0.084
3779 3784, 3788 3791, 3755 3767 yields 0.131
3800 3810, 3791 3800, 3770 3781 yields 0.044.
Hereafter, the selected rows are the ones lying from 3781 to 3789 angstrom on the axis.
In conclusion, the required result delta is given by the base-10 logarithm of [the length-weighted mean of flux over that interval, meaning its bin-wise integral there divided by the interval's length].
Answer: 1.97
